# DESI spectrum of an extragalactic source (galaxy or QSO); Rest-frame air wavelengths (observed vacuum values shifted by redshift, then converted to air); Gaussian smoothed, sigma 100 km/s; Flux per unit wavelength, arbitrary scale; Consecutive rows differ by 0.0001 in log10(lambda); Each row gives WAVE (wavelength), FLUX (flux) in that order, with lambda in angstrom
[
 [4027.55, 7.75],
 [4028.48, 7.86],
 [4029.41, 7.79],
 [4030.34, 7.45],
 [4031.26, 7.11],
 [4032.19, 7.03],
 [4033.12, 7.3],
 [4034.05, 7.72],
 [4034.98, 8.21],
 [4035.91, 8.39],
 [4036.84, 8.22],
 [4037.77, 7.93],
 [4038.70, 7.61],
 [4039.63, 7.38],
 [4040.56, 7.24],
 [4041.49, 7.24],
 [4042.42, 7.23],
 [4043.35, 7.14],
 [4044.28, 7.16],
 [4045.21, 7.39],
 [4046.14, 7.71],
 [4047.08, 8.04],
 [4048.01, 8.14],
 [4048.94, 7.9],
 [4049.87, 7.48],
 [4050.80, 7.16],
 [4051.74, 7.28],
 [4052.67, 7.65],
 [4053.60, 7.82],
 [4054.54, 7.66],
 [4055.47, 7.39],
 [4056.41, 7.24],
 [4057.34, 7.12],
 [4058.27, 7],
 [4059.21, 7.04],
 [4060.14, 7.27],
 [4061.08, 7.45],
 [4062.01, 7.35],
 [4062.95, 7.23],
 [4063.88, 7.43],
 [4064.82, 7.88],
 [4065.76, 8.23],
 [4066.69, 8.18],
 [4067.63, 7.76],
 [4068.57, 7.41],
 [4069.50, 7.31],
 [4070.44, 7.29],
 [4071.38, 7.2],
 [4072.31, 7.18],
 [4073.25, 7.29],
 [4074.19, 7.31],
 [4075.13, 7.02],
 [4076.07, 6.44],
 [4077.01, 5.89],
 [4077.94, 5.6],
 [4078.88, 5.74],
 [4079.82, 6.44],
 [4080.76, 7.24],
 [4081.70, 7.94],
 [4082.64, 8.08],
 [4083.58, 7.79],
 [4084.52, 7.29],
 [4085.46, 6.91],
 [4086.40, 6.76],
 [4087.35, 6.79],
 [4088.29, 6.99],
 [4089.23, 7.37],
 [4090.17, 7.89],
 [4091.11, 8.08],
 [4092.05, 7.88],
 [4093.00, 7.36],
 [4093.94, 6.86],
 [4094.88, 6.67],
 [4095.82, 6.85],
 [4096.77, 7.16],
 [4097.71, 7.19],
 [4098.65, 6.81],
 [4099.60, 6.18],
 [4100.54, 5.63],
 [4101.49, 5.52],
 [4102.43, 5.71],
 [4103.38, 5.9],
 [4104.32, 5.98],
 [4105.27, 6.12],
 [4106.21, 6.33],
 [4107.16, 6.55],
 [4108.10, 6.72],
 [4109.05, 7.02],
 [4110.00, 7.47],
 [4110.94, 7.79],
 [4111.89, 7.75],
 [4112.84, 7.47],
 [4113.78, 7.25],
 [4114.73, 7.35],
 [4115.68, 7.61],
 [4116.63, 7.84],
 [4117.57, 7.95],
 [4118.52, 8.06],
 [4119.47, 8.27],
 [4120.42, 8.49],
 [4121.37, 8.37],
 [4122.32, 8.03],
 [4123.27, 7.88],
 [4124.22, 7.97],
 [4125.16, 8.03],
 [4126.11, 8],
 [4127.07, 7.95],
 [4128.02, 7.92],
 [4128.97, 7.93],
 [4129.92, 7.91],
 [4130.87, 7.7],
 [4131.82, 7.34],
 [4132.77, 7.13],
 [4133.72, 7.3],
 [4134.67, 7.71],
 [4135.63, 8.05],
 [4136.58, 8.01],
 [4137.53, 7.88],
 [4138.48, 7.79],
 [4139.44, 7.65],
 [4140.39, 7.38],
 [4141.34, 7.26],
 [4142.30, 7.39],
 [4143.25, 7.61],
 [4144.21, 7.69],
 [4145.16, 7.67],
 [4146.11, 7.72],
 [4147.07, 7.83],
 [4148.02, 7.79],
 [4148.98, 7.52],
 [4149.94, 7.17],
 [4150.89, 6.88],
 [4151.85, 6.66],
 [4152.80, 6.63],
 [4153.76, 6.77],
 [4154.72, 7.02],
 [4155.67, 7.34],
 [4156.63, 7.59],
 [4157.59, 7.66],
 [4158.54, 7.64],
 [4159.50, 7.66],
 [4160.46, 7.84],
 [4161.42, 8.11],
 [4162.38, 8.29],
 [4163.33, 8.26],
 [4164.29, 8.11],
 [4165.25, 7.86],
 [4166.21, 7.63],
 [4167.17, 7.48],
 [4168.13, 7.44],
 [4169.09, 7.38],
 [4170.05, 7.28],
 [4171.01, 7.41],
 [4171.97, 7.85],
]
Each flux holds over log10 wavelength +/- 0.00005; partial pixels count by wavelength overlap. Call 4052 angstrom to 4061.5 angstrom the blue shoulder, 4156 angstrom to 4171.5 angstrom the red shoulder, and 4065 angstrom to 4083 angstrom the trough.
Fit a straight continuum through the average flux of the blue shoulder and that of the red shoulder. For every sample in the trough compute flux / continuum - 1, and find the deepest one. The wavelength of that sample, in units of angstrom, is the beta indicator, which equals 4077.94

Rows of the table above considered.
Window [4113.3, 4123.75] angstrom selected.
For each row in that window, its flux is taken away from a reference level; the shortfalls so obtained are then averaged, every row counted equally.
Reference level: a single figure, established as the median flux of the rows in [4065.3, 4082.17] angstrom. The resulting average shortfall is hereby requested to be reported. -0.7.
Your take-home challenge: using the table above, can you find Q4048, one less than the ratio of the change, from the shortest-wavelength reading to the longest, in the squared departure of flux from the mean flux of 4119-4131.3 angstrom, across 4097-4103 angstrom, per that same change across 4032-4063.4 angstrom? -14.0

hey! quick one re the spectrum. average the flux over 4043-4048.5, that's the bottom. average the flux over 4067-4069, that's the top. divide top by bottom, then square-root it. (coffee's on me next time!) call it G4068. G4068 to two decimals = 1.00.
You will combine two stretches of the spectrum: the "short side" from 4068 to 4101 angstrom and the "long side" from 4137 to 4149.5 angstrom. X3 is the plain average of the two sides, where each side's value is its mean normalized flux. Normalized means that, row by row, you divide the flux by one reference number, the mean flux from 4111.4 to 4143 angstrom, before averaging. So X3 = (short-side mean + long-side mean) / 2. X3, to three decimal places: 0.942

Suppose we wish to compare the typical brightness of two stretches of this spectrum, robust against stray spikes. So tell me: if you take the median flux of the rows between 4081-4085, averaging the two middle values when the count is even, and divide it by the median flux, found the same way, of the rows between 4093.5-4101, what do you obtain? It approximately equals 1.15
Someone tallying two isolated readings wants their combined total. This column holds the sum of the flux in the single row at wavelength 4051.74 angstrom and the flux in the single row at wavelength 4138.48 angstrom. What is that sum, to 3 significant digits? 15.1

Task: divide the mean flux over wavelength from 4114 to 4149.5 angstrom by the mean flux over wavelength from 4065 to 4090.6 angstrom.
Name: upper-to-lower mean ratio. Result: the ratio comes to 1.09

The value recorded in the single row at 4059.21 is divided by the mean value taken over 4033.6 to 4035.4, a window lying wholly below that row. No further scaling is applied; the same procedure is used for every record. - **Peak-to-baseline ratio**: 0.88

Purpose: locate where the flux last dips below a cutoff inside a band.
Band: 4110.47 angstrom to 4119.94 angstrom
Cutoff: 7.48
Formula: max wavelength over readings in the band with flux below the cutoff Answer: 4114.73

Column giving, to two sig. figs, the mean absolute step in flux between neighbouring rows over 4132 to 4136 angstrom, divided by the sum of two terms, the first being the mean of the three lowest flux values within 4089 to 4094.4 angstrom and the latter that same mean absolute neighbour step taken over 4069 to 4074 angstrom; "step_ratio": 0.042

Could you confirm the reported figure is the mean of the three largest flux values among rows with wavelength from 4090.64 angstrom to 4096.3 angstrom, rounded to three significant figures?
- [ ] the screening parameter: 7.77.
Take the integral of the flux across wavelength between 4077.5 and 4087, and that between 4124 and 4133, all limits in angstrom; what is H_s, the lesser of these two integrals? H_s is 66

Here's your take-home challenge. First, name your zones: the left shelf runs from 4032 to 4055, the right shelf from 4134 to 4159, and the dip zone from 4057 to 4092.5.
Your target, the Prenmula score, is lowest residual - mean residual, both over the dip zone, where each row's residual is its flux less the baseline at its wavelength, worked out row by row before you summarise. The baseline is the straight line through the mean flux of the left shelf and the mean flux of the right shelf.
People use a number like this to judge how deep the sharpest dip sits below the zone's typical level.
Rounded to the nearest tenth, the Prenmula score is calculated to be -1.6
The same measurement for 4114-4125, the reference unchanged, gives -0.6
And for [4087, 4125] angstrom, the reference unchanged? -1.7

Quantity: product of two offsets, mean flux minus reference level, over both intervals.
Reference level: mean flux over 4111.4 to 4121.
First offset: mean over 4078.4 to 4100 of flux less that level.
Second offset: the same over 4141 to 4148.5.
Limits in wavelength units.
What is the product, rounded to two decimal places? 0.12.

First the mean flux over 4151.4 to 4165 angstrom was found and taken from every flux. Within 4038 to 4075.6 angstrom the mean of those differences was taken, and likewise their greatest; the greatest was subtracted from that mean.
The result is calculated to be -0.78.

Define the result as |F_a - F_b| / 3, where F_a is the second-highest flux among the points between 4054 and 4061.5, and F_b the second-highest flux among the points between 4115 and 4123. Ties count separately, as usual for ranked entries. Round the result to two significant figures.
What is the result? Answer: 0.31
